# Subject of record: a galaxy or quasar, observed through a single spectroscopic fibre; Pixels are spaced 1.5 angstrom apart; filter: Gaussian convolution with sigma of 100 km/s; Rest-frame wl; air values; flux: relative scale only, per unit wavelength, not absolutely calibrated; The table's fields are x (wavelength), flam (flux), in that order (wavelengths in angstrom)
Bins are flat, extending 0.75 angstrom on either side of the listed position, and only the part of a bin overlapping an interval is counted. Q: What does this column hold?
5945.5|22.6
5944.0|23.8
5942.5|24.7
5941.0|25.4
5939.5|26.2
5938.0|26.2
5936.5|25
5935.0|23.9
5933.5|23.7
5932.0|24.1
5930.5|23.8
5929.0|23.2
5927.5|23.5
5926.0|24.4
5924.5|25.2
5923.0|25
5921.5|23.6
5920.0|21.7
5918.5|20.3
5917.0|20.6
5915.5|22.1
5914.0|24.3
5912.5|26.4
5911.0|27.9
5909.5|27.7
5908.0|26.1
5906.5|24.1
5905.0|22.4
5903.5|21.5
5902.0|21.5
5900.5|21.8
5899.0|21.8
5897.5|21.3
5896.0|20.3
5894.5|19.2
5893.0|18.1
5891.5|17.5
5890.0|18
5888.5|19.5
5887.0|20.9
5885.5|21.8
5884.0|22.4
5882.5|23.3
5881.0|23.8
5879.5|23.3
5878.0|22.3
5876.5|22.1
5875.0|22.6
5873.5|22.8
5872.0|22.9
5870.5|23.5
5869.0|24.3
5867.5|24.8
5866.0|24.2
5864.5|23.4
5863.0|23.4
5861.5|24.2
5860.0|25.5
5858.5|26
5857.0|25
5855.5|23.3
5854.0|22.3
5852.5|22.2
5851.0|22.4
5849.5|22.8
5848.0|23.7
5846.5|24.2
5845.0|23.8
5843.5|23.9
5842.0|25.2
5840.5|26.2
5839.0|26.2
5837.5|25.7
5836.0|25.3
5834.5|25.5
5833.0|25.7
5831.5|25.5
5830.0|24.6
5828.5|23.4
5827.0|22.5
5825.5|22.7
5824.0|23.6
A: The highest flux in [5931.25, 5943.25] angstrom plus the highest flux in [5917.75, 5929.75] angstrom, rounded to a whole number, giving 51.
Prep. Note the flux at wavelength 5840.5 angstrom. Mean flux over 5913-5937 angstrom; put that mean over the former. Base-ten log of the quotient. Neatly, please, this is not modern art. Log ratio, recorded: -0.049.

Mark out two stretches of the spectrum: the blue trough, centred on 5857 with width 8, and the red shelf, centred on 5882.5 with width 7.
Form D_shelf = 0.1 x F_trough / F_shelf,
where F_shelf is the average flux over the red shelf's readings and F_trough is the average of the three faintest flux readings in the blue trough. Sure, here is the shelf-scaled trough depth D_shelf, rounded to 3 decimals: 0.103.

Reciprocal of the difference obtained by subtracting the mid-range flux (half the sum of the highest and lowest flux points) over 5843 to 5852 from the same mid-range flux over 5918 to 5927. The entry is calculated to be -1.8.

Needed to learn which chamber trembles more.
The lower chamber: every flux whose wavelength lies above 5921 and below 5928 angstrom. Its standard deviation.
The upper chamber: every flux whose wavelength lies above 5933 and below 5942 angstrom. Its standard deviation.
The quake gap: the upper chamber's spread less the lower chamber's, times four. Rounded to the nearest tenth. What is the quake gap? 1.2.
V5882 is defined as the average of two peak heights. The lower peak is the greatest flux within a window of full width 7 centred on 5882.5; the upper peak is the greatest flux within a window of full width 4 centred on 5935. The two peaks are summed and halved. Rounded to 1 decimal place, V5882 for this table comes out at 24.4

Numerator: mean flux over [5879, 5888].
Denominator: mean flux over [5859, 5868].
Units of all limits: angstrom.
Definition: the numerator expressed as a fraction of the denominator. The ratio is 0.93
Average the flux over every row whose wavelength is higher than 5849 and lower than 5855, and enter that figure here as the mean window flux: 22.4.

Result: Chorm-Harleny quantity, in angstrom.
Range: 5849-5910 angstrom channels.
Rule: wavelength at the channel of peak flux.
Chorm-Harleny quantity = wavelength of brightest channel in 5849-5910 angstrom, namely 5909.5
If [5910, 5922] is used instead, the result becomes 5911.0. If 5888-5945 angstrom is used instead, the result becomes 5911.0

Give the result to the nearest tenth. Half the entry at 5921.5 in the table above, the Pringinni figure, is 11.8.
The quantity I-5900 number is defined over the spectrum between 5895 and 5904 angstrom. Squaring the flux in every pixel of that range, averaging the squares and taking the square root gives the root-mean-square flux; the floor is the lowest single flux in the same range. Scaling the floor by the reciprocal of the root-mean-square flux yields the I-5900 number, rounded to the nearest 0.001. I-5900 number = 0.950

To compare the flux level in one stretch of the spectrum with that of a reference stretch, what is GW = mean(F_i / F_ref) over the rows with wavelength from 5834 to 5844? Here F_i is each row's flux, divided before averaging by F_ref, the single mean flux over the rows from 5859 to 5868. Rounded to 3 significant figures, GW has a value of 1.05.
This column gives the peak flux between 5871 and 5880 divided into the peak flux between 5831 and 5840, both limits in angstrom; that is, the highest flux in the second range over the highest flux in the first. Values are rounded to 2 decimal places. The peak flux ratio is 1.12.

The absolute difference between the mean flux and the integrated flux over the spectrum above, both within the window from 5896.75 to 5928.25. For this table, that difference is 716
